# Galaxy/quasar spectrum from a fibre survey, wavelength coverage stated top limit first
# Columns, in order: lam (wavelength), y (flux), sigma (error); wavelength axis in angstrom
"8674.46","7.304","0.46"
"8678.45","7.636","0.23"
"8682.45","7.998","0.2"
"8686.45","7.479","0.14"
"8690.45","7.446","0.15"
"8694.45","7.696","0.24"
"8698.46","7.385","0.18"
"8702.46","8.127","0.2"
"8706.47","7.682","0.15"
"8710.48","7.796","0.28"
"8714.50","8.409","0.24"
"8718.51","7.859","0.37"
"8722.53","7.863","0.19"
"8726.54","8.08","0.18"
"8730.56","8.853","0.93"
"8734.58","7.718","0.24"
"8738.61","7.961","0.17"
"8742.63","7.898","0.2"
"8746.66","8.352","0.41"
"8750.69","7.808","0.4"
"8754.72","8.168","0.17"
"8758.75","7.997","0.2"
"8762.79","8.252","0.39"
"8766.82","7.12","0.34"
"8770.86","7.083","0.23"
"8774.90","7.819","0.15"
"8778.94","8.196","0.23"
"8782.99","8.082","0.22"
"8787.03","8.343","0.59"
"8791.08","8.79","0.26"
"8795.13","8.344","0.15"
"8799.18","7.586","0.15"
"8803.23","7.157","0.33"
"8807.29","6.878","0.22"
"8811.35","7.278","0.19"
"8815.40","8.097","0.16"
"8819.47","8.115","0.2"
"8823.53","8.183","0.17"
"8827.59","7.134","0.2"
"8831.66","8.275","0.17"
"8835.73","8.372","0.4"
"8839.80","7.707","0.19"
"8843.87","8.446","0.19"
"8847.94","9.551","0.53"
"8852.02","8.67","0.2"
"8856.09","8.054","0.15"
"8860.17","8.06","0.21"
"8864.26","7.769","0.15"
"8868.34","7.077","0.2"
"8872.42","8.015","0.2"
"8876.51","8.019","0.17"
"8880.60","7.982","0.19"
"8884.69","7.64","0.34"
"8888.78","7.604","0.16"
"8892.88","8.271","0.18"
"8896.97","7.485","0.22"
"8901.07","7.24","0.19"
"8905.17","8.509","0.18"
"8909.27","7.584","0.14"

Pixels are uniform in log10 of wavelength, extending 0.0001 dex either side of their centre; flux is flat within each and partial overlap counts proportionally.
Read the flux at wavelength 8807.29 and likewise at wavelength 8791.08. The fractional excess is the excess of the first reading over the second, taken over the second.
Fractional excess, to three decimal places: -0.218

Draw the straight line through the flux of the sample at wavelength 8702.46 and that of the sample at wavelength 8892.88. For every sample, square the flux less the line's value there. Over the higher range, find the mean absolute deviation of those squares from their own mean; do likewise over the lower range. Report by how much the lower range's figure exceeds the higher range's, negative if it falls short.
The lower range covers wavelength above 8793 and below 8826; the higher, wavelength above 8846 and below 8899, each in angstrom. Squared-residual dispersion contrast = 0.15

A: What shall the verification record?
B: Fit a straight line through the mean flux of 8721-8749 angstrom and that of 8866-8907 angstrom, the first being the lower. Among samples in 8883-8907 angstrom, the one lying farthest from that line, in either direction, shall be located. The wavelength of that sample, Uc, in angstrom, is 8905.17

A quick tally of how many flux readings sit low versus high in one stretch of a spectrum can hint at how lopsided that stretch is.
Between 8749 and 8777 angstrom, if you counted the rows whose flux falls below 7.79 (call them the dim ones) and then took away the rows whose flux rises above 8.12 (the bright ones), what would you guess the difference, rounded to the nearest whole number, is 0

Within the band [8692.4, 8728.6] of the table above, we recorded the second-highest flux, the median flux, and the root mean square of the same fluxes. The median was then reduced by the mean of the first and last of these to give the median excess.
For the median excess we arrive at -0.146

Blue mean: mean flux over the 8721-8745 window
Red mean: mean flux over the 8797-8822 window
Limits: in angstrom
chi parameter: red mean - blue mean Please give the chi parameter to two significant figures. -0.54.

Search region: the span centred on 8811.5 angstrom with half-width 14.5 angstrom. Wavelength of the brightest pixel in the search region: 8823.53 angstrom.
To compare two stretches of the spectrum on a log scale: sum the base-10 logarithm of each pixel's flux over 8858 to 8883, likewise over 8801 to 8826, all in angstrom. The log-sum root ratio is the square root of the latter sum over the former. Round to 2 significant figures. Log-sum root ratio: 0.99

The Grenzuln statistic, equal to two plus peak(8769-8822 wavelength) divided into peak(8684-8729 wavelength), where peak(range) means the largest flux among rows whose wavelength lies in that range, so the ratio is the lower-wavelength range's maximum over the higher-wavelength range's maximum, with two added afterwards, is 2.96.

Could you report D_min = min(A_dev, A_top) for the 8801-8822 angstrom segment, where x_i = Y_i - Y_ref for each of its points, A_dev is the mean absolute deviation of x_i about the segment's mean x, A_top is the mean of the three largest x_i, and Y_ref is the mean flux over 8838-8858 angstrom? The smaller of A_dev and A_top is -0.7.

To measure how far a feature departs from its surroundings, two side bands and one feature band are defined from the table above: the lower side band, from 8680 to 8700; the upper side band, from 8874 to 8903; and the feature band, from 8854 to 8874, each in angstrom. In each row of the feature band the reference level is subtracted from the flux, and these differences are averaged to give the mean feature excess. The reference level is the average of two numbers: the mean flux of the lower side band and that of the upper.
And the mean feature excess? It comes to 0.1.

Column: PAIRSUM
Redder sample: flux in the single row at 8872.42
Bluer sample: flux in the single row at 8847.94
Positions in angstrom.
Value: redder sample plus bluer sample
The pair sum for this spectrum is 17.6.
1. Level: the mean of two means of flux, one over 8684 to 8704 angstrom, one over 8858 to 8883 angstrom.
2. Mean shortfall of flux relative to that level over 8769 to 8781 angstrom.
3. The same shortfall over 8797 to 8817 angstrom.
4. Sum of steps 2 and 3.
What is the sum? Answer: 0.3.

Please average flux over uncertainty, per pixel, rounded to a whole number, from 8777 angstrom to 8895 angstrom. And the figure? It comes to 39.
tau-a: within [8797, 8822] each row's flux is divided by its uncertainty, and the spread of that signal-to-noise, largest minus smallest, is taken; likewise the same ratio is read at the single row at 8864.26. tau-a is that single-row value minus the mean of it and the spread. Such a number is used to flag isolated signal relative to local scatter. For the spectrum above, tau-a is 11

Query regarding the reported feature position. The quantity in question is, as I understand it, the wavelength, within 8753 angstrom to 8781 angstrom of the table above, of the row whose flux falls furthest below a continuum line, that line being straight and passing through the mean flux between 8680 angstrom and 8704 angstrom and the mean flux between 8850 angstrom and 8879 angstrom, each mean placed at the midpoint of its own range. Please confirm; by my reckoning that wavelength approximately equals 8770.86 angstrom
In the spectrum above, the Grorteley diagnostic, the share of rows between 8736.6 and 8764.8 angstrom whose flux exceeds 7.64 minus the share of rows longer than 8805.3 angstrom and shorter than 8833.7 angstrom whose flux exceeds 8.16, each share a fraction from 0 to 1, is 0.7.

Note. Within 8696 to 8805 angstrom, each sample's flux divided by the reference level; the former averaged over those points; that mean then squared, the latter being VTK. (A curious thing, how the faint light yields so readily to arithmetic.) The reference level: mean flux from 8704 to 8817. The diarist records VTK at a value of 1.01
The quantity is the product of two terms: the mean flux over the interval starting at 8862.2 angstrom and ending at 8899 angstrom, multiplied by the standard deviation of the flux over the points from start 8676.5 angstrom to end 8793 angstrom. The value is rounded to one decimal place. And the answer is 3.2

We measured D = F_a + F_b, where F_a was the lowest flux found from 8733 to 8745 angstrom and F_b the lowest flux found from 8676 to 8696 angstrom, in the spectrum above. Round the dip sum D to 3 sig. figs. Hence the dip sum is 15.2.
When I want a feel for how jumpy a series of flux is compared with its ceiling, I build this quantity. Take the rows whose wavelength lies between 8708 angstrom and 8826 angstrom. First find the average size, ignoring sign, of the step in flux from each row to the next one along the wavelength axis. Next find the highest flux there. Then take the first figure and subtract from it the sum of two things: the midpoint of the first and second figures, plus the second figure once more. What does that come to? -13.1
